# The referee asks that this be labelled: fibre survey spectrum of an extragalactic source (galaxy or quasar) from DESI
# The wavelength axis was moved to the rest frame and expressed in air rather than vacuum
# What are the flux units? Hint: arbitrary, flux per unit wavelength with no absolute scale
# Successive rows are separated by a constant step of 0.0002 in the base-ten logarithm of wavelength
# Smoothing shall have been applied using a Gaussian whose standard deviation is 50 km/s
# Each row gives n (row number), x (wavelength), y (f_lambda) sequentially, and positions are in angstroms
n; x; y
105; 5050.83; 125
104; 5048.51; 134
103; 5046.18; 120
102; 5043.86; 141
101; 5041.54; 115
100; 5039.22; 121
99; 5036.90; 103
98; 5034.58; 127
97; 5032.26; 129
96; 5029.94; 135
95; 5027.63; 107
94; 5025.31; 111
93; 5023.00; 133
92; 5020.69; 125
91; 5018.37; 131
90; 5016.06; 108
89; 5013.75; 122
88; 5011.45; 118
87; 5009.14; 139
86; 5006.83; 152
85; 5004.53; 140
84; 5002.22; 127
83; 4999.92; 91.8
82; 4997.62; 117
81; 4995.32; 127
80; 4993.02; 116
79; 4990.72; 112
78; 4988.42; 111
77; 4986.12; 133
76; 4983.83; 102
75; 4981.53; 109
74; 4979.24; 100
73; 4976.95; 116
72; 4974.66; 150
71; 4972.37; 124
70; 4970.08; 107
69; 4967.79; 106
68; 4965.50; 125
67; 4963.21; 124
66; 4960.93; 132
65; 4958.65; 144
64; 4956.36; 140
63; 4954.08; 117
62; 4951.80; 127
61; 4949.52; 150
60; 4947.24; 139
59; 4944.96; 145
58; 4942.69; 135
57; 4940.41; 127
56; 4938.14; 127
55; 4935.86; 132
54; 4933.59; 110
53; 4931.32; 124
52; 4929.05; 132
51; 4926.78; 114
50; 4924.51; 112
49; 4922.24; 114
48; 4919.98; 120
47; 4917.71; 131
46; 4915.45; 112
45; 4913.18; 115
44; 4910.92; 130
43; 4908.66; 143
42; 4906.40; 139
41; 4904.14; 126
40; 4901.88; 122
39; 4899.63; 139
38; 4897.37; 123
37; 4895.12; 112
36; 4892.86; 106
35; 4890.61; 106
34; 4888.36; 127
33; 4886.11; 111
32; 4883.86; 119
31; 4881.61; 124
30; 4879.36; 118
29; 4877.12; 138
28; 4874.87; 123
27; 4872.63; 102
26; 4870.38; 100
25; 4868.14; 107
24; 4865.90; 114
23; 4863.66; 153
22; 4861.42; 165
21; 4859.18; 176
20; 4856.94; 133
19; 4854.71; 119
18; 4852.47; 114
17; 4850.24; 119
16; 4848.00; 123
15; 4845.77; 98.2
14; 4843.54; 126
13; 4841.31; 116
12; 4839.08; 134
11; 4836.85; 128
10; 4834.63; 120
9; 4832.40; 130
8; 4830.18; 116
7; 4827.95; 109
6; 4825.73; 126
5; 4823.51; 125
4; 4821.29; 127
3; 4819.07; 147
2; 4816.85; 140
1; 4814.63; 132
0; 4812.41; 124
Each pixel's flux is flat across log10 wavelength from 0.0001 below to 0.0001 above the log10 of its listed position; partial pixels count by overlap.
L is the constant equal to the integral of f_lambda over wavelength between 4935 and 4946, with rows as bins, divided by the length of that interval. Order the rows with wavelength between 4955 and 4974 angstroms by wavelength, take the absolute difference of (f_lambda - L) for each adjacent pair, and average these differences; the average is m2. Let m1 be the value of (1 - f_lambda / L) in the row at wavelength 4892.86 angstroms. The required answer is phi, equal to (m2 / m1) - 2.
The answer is 41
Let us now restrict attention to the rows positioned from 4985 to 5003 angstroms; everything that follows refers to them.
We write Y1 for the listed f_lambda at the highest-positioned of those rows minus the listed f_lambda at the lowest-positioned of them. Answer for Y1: -6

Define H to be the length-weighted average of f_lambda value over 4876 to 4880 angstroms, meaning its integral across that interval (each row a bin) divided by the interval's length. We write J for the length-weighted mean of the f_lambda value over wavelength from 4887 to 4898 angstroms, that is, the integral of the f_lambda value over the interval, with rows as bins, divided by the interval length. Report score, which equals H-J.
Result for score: 15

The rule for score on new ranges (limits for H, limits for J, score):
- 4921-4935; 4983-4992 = 3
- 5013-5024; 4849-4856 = 6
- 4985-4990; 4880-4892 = 4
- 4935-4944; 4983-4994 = 15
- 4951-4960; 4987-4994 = 19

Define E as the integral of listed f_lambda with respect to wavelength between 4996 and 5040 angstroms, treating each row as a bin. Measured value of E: 5414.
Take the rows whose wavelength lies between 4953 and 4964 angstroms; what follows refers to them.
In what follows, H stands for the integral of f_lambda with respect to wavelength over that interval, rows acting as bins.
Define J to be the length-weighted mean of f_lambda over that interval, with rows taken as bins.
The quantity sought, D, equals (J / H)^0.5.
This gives 0.30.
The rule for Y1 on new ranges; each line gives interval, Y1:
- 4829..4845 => 10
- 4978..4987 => 33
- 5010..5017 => -10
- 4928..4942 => -5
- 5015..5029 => -1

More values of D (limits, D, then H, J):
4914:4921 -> 0.38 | 844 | 121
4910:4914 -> 0.50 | 491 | 123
